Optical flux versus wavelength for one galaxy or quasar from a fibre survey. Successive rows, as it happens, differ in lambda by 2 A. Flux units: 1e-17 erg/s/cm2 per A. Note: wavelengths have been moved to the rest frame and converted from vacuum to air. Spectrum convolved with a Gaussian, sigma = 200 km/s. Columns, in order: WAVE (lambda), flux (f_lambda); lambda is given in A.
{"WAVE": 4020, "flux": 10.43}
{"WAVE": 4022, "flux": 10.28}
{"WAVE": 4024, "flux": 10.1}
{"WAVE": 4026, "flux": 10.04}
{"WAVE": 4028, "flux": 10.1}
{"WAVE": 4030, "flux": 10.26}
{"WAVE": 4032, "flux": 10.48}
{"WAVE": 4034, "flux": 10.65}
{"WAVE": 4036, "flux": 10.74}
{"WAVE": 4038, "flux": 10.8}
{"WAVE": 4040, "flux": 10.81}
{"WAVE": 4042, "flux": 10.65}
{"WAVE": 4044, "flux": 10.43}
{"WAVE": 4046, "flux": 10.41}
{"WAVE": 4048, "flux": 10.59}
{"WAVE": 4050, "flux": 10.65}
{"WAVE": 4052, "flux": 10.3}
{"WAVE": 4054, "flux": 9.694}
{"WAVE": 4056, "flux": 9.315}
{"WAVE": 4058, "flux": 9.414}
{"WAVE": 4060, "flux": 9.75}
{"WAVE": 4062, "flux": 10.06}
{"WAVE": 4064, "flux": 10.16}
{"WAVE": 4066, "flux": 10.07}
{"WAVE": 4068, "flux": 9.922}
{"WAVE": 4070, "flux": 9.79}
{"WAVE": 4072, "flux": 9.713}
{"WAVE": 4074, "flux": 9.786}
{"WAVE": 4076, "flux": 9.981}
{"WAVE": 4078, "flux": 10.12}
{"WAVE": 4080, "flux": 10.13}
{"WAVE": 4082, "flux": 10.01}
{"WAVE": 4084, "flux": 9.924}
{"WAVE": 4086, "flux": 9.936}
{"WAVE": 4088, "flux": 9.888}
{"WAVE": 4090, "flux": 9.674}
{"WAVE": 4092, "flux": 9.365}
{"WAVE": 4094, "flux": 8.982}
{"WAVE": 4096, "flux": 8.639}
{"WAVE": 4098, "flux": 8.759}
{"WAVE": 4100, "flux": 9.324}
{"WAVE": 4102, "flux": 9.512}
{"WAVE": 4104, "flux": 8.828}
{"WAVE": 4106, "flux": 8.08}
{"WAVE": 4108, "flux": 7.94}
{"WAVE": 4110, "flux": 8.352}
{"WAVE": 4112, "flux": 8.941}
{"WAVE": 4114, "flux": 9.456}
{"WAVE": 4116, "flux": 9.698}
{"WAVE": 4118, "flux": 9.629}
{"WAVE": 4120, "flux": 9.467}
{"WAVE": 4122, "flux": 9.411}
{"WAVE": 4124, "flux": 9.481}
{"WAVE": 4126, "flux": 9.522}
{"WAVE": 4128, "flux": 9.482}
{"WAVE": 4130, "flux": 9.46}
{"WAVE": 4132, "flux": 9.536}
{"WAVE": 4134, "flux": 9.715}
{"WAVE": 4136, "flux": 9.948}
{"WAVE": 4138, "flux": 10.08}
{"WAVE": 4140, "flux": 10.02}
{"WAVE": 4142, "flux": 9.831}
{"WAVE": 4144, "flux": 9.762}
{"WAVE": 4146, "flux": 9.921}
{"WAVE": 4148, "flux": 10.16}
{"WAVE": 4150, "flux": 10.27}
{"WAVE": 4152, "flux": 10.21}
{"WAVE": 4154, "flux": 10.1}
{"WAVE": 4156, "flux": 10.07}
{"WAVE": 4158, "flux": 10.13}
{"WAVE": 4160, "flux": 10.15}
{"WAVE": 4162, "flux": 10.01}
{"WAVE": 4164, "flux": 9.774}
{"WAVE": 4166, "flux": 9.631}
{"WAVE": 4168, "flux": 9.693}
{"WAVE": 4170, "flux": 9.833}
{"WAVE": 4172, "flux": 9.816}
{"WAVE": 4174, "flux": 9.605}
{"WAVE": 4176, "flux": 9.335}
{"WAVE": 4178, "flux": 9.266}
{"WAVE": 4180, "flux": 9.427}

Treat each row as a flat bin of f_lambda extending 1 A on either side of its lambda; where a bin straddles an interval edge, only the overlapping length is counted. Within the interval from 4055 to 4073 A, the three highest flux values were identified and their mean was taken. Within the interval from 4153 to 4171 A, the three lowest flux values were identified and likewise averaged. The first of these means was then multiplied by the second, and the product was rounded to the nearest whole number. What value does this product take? 98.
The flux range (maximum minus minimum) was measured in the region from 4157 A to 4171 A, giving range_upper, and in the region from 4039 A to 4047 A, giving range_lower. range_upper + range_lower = 0.92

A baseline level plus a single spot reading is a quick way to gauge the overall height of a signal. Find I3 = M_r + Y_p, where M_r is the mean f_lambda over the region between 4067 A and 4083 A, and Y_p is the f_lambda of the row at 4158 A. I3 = 20.1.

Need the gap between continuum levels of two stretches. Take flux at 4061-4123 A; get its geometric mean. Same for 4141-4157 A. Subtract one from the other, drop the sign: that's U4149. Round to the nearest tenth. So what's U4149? 0.6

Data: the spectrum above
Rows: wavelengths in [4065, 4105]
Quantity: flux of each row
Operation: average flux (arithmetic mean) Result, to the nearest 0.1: 9.6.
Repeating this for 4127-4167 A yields 9.9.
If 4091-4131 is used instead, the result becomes 9.1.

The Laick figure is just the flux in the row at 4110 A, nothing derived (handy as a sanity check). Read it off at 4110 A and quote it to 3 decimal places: 8.352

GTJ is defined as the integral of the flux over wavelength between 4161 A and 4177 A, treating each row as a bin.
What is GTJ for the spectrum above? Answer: 155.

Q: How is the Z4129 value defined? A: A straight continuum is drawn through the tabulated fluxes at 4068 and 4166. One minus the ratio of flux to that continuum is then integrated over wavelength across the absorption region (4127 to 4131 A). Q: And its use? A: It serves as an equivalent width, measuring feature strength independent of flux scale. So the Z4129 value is 0.11 A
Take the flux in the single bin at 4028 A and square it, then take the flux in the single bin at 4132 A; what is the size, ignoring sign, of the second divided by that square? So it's 0.093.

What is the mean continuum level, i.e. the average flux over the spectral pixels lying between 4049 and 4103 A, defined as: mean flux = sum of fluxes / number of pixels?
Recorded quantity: 9.74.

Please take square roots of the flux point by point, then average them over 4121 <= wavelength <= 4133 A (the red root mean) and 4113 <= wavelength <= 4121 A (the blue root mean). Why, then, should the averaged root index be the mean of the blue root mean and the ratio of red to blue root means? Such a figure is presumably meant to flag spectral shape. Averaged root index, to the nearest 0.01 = 2.04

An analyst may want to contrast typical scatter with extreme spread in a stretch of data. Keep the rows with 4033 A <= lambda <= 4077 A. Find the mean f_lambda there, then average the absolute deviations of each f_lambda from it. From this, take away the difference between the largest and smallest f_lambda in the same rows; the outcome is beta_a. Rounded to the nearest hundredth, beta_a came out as -1.10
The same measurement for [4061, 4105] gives -1.14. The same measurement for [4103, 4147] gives -1.70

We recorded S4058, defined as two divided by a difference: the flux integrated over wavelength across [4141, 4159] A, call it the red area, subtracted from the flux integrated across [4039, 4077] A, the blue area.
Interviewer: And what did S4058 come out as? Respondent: 0.01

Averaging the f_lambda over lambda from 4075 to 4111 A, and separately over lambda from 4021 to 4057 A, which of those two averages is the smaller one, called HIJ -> 9.30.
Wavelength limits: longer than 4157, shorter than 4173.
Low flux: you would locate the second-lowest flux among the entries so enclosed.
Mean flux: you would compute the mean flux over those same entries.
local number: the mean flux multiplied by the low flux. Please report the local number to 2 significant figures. 96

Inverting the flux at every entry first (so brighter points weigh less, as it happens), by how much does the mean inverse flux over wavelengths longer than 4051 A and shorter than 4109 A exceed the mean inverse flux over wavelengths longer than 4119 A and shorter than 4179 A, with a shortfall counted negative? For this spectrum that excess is 0.003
